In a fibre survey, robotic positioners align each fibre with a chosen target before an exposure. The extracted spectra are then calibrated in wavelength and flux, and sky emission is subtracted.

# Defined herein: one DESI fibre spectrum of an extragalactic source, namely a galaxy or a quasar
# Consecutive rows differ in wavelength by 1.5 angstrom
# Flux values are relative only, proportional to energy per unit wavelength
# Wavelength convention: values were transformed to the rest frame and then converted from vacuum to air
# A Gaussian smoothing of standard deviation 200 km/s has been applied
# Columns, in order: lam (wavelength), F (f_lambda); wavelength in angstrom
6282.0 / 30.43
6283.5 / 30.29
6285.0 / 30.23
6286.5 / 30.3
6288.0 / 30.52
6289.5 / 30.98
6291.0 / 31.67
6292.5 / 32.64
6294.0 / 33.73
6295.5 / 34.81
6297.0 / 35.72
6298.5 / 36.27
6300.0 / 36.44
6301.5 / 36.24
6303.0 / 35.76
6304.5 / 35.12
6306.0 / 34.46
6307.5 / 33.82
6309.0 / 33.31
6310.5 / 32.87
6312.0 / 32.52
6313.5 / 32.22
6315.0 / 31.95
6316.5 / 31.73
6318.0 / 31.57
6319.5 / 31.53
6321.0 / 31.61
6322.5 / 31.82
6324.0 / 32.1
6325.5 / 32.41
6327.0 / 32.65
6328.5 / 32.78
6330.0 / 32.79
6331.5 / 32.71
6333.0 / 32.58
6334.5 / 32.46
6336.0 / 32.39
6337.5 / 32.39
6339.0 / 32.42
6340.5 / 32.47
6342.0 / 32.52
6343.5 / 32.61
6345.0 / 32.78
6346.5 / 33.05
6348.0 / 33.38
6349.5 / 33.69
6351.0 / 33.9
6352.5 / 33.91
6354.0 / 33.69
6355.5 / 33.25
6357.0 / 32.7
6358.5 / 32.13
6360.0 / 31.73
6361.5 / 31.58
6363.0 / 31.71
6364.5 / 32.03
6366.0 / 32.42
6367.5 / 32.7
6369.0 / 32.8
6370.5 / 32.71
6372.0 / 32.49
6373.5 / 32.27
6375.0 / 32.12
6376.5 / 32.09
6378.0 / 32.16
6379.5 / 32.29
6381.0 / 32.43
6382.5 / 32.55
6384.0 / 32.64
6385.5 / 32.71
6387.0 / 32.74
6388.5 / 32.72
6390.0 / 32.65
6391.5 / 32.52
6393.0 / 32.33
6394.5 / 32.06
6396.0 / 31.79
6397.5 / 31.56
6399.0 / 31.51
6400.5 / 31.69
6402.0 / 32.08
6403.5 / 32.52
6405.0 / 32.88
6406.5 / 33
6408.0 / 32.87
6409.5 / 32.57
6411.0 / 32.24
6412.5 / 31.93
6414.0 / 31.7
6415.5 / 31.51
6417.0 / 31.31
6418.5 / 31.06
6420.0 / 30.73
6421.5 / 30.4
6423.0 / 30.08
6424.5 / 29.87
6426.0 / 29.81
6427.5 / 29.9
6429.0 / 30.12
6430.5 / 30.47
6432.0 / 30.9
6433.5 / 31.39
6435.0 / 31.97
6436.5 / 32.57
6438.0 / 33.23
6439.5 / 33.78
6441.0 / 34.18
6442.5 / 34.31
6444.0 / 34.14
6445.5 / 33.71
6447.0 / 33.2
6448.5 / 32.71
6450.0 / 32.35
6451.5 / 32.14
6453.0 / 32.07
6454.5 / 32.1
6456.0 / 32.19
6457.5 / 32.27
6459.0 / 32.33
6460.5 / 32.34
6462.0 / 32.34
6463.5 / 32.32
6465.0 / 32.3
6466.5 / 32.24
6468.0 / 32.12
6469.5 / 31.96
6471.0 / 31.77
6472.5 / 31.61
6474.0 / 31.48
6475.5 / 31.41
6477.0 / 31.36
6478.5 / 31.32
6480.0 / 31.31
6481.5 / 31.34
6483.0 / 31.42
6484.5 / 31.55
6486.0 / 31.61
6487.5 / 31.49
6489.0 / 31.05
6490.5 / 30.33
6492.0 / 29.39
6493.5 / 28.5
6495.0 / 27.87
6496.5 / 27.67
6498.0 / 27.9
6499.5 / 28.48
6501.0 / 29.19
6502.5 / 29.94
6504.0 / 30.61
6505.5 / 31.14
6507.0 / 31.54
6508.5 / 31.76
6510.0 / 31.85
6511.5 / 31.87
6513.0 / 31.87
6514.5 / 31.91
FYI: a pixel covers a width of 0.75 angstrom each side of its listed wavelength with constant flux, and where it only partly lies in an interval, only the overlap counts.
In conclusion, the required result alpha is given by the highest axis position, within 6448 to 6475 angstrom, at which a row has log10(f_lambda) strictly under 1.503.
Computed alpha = 6474.0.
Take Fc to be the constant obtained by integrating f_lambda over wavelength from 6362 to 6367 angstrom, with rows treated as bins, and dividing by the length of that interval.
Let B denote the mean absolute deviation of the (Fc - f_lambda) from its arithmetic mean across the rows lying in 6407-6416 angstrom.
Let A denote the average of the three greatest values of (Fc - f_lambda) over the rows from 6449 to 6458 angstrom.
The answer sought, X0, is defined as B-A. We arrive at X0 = 0.5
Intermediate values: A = 0.0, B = 0.42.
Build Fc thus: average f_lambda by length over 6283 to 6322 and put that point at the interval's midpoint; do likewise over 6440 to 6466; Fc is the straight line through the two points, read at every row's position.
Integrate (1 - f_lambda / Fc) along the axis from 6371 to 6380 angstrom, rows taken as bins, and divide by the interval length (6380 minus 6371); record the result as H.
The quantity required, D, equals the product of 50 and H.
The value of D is 0.99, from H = 0.0198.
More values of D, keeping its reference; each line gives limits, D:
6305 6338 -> 0.73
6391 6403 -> 1.40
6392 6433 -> 2.12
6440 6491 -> 0.92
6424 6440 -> 2.36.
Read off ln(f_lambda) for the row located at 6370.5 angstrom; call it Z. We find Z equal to 3.49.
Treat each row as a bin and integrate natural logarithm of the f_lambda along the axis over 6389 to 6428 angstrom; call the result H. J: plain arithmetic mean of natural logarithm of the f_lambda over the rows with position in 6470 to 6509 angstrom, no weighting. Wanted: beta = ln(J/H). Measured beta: -3.67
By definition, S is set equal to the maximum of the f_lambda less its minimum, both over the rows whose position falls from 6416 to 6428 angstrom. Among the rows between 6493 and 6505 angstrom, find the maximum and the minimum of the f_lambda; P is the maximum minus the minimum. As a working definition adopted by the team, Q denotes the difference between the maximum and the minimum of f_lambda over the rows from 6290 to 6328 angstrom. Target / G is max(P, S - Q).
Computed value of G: 2.9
